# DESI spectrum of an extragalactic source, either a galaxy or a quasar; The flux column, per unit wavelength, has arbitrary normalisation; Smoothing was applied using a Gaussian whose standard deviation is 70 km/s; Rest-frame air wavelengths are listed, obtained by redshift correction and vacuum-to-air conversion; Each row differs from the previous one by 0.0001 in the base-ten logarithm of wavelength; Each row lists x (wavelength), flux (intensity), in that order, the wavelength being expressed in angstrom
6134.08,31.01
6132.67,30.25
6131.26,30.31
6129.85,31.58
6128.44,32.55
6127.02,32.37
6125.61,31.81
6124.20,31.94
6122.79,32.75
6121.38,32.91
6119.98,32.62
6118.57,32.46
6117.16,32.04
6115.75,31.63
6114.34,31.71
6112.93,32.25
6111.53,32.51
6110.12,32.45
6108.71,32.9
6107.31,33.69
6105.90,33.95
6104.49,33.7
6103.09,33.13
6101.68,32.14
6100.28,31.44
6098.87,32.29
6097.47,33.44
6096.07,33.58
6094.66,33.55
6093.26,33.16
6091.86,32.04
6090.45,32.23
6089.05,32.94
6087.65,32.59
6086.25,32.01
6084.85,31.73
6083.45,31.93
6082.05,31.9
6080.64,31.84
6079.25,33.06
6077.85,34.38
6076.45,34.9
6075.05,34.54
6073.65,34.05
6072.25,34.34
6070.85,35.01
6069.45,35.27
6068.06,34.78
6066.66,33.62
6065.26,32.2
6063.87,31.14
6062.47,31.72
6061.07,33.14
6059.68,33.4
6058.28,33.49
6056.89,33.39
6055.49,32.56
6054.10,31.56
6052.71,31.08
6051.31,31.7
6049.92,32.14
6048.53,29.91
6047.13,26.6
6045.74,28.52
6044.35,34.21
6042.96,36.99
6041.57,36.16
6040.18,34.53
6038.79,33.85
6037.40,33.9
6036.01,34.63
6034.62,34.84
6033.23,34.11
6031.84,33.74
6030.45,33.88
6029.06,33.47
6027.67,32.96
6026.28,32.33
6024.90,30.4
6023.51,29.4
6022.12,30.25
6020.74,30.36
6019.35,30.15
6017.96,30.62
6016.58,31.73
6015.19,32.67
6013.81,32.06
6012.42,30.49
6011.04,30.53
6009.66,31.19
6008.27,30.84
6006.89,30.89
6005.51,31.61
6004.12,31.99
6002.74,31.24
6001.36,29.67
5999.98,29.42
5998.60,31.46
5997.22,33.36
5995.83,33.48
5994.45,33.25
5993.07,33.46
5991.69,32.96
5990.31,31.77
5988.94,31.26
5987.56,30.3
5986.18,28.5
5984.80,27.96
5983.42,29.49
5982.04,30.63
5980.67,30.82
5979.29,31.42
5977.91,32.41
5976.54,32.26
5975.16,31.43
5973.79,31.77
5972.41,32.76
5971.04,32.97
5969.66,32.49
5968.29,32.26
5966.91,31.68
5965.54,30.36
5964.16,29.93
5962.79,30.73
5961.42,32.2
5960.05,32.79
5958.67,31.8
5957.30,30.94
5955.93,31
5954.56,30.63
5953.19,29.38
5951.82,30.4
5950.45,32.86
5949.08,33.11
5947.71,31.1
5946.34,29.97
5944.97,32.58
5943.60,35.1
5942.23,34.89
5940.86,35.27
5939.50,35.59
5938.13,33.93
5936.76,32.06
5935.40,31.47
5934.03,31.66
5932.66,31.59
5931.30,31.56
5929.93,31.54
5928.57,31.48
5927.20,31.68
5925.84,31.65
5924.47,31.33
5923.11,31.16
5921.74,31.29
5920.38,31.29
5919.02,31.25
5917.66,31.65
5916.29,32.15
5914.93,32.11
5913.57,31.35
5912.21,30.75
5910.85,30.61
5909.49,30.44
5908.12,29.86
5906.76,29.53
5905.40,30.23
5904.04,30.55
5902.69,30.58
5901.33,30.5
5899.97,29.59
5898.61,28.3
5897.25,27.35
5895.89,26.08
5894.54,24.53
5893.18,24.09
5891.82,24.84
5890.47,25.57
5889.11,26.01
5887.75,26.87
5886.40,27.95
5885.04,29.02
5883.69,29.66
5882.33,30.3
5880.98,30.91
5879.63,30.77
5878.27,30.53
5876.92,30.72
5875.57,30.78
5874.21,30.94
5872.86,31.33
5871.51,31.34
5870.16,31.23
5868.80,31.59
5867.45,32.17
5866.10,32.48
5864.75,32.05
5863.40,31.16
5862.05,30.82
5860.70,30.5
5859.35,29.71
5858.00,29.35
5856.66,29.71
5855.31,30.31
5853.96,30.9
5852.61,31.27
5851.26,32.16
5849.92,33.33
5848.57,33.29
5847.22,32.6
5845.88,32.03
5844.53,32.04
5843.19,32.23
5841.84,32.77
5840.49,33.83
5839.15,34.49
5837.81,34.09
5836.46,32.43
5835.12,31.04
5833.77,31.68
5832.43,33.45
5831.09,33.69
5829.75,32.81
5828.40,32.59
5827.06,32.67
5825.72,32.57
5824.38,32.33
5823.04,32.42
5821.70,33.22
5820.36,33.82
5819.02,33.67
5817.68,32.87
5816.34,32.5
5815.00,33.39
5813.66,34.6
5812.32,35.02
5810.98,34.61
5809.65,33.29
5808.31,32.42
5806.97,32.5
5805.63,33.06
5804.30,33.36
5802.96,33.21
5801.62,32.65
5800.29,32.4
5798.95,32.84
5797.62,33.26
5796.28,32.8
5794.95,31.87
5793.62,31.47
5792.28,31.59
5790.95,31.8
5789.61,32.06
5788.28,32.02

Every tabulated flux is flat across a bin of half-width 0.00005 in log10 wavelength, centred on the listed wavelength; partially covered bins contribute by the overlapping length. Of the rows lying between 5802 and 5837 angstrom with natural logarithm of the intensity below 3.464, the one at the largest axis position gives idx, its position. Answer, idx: 5835.12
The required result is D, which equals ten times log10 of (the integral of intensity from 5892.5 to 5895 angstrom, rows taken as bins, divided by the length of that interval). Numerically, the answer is 13.8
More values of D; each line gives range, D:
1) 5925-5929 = 15.0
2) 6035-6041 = 15.4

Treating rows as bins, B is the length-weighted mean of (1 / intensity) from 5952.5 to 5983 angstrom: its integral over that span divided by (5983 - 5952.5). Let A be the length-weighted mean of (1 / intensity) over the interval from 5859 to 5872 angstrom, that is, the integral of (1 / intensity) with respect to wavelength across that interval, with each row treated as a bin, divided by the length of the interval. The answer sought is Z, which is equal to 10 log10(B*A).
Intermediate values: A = 0.0319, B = 0.0318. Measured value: -29.9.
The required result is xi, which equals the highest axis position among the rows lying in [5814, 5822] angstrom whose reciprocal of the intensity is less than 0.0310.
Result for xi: 5821.70 angstrom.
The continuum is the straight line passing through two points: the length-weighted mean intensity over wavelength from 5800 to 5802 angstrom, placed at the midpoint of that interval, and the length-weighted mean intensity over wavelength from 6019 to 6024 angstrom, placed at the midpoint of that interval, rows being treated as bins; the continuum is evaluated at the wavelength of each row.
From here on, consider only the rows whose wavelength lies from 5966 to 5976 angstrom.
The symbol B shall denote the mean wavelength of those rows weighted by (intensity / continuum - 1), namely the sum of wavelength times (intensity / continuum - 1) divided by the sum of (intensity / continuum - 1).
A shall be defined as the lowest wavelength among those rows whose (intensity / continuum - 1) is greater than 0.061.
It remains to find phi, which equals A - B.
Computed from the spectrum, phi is 0.1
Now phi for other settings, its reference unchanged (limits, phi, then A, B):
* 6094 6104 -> -3.9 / 6094.66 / 6098.6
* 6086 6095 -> -4.5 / 6086.25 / 6090.8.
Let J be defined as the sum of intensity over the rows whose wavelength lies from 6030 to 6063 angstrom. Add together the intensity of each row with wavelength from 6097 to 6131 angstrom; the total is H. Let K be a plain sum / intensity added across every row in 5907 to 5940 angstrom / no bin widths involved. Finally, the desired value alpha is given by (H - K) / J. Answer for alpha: 0.03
